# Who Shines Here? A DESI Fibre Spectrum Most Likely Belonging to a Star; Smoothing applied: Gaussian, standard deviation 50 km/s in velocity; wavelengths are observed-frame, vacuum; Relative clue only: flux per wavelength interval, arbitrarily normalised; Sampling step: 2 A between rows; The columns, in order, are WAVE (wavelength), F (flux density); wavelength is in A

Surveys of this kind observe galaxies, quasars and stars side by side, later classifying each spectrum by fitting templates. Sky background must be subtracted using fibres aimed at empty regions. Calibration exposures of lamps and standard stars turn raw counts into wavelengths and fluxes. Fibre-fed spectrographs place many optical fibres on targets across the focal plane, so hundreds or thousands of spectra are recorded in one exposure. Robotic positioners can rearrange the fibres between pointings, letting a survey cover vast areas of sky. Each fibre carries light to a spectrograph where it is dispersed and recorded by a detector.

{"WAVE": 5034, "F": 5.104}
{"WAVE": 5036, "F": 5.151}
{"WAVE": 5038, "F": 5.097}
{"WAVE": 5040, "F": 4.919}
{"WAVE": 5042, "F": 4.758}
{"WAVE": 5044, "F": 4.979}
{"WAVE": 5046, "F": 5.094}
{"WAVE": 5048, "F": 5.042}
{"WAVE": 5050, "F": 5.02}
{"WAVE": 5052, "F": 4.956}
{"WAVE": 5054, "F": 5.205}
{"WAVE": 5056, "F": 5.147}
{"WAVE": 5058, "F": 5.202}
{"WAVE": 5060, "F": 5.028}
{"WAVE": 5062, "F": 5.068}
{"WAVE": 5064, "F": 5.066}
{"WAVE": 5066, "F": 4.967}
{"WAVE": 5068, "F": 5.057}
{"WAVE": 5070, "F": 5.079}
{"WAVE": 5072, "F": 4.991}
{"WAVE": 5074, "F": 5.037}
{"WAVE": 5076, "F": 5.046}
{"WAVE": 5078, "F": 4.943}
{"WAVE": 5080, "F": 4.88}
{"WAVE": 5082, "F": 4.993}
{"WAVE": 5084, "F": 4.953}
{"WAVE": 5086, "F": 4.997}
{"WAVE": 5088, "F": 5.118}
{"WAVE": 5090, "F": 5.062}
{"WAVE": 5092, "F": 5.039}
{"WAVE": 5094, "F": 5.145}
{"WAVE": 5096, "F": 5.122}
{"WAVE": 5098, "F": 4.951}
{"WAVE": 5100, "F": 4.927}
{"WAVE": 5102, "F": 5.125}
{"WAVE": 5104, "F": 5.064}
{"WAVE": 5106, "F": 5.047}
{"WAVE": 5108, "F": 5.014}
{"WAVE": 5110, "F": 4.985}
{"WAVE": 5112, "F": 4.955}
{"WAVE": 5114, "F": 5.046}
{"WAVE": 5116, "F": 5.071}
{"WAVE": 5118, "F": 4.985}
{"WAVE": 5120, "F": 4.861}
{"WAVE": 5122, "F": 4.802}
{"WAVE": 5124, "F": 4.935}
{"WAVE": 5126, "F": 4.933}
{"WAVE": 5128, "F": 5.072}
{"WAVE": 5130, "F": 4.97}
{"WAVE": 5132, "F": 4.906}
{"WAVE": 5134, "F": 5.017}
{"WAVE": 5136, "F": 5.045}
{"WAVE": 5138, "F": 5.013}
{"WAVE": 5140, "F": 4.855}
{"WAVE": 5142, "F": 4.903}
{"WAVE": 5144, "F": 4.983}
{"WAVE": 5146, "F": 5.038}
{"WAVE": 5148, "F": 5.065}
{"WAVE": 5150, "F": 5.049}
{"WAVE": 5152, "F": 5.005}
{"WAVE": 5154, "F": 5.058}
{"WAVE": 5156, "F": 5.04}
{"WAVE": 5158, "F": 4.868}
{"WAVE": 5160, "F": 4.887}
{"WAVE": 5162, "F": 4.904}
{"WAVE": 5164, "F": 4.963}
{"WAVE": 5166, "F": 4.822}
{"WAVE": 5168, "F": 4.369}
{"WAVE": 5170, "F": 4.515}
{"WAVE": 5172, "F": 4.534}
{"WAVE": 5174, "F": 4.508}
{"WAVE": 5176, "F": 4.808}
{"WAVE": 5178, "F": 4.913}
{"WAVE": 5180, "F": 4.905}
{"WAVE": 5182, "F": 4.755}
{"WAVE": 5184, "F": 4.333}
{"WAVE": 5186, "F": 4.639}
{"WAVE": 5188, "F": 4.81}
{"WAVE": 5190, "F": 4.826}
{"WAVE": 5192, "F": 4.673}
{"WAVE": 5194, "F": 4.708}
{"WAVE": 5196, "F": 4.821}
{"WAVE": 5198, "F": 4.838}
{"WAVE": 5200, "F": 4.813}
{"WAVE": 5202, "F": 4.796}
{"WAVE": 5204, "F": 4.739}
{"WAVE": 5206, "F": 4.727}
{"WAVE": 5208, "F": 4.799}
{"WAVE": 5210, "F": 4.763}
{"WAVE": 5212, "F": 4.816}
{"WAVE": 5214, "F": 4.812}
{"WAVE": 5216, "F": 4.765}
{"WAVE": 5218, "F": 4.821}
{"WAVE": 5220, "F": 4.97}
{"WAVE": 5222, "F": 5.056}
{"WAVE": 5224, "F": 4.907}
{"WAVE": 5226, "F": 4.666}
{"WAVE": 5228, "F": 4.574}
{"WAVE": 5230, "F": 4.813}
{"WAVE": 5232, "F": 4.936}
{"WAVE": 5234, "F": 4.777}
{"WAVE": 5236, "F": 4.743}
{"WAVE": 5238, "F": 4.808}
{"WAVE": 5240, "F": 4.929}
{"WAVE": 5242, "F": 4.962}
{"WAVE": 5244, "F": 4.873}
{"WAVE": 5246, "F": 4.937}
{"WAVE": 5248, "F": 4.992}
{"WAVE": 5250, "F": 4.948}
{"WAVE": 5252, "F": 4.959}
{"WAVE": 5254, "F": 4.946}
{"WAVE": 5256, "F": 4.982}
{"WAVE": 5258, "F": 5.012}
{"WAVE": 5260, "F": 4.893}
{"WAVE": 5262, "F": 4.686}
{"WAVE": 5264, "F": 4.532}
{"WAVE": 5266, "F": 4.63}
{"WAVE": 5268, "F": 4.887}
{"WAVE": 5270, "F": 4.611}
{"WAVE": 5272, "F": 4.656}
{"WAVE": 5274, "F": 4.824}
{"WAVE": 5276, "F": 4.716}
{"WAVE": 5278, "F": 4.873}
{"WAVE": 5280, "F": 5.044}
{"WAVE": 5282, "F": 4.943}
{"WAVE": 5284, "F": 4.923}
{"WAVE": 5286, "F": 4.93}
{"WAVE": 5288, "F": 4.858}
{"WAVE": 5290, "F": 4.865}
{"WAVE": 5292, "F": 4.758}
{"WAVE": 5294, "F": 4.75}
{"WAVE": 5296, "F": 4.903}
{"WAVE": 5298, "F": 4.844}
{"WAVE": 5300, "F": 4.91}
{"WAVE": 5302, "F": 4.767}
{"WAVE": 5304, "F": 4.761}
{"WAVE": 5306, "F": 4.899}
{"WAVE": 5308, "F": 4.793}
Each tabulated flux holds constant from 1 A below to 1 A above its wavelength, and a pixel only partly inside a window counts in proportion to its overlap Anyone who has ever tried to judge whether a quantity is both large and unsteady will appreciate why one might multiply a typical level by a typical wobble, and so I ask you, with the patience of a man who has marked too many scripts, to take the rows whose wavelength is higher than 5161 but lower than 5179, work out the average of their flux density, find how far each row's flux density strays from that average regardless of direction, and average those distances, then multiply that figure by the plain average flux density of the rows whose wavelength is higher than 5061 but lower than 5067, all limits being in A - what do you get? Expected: 1.0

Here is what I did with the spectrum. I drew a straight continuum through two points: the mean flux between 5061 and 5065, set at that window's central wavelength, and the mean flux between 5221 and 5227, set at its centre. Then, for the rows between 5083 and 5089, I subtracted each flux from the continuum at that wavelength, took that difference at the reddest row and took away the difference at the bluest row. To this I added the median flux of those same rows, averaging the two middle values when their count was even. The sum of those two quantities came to 4.83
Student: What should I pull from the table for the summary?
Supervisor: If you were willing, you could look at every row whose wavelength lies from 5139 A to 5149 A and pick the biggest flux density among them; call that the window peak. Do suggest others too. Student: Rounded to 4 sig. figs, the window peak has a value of 5.065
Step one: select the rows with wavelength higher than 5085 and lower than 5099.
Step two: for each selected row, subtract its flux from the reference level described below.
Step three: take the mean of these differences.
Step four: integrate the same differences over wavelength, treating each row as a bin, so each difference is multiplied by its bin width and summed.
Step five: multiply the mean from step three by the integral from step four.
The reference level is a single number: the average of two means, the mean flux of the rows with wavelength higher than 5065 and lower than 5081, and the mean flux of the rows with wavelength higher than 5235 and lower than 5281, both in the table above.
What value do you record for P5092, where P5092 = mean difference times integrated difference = 0.27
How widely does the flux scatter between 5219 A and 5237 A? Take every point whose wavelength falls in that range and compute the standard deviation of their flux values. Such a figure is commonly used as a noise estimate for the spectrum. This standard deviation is 0.15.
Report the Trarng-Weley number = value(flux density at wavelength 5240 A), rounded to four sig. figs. 4.929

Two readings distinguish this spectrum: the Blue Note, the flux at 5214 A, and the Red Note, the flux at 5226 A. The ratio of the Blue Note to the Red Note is 1.03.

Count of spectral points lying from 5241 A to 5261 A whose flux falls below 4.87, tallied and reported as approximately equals 0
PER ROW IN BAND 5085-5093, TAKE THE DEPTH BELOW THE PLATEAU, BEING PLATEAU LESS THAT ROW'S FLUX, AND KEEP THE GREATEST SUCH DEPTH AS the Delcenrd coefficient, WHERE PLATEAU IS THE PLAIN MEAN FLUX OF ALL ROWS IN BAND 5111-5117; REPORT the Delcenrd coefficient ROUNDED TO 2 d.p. 0.03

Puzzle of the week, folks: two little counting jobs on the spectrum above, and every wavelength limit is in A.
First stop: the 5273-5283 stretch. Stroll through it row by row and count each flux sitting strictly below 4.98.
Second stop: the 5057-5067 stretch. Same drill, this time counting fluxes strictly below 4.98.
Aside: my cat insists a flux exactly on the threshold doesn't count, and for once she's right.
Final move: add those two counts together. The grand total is 5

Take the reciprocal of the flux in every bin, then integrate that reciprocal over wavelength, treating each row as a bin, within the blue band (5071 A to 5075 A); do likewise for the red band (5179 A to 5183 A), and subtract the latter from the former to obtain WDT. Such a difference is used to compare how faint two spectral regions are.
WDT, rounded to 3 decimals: -0.031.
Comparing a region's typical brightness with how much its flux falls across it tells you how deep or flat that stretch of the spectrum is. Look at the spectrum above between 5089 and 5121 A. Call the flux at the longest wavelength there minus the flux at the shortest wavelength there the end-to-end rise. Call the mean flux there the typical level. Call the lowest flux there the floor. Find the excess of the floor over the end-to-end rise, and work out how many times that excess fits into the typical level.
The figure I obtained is 0.99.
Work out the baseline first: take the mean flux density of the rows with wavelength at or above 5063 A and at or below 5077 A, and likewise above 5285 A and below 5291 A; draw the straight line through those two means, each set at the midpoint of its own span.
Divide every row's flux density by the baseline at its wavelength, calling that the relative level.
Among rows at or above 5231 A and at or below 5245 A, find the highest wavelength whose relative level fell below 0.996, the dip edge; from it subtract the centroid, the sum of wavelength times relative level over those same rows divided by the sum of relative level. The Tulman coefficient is 6.0 A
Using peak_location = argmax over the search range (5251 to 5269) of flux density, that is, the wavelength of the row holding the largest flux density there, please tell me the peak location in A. 5258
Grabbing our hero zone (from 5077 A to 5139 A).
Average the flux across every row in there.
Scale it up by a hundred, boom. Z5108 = 500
